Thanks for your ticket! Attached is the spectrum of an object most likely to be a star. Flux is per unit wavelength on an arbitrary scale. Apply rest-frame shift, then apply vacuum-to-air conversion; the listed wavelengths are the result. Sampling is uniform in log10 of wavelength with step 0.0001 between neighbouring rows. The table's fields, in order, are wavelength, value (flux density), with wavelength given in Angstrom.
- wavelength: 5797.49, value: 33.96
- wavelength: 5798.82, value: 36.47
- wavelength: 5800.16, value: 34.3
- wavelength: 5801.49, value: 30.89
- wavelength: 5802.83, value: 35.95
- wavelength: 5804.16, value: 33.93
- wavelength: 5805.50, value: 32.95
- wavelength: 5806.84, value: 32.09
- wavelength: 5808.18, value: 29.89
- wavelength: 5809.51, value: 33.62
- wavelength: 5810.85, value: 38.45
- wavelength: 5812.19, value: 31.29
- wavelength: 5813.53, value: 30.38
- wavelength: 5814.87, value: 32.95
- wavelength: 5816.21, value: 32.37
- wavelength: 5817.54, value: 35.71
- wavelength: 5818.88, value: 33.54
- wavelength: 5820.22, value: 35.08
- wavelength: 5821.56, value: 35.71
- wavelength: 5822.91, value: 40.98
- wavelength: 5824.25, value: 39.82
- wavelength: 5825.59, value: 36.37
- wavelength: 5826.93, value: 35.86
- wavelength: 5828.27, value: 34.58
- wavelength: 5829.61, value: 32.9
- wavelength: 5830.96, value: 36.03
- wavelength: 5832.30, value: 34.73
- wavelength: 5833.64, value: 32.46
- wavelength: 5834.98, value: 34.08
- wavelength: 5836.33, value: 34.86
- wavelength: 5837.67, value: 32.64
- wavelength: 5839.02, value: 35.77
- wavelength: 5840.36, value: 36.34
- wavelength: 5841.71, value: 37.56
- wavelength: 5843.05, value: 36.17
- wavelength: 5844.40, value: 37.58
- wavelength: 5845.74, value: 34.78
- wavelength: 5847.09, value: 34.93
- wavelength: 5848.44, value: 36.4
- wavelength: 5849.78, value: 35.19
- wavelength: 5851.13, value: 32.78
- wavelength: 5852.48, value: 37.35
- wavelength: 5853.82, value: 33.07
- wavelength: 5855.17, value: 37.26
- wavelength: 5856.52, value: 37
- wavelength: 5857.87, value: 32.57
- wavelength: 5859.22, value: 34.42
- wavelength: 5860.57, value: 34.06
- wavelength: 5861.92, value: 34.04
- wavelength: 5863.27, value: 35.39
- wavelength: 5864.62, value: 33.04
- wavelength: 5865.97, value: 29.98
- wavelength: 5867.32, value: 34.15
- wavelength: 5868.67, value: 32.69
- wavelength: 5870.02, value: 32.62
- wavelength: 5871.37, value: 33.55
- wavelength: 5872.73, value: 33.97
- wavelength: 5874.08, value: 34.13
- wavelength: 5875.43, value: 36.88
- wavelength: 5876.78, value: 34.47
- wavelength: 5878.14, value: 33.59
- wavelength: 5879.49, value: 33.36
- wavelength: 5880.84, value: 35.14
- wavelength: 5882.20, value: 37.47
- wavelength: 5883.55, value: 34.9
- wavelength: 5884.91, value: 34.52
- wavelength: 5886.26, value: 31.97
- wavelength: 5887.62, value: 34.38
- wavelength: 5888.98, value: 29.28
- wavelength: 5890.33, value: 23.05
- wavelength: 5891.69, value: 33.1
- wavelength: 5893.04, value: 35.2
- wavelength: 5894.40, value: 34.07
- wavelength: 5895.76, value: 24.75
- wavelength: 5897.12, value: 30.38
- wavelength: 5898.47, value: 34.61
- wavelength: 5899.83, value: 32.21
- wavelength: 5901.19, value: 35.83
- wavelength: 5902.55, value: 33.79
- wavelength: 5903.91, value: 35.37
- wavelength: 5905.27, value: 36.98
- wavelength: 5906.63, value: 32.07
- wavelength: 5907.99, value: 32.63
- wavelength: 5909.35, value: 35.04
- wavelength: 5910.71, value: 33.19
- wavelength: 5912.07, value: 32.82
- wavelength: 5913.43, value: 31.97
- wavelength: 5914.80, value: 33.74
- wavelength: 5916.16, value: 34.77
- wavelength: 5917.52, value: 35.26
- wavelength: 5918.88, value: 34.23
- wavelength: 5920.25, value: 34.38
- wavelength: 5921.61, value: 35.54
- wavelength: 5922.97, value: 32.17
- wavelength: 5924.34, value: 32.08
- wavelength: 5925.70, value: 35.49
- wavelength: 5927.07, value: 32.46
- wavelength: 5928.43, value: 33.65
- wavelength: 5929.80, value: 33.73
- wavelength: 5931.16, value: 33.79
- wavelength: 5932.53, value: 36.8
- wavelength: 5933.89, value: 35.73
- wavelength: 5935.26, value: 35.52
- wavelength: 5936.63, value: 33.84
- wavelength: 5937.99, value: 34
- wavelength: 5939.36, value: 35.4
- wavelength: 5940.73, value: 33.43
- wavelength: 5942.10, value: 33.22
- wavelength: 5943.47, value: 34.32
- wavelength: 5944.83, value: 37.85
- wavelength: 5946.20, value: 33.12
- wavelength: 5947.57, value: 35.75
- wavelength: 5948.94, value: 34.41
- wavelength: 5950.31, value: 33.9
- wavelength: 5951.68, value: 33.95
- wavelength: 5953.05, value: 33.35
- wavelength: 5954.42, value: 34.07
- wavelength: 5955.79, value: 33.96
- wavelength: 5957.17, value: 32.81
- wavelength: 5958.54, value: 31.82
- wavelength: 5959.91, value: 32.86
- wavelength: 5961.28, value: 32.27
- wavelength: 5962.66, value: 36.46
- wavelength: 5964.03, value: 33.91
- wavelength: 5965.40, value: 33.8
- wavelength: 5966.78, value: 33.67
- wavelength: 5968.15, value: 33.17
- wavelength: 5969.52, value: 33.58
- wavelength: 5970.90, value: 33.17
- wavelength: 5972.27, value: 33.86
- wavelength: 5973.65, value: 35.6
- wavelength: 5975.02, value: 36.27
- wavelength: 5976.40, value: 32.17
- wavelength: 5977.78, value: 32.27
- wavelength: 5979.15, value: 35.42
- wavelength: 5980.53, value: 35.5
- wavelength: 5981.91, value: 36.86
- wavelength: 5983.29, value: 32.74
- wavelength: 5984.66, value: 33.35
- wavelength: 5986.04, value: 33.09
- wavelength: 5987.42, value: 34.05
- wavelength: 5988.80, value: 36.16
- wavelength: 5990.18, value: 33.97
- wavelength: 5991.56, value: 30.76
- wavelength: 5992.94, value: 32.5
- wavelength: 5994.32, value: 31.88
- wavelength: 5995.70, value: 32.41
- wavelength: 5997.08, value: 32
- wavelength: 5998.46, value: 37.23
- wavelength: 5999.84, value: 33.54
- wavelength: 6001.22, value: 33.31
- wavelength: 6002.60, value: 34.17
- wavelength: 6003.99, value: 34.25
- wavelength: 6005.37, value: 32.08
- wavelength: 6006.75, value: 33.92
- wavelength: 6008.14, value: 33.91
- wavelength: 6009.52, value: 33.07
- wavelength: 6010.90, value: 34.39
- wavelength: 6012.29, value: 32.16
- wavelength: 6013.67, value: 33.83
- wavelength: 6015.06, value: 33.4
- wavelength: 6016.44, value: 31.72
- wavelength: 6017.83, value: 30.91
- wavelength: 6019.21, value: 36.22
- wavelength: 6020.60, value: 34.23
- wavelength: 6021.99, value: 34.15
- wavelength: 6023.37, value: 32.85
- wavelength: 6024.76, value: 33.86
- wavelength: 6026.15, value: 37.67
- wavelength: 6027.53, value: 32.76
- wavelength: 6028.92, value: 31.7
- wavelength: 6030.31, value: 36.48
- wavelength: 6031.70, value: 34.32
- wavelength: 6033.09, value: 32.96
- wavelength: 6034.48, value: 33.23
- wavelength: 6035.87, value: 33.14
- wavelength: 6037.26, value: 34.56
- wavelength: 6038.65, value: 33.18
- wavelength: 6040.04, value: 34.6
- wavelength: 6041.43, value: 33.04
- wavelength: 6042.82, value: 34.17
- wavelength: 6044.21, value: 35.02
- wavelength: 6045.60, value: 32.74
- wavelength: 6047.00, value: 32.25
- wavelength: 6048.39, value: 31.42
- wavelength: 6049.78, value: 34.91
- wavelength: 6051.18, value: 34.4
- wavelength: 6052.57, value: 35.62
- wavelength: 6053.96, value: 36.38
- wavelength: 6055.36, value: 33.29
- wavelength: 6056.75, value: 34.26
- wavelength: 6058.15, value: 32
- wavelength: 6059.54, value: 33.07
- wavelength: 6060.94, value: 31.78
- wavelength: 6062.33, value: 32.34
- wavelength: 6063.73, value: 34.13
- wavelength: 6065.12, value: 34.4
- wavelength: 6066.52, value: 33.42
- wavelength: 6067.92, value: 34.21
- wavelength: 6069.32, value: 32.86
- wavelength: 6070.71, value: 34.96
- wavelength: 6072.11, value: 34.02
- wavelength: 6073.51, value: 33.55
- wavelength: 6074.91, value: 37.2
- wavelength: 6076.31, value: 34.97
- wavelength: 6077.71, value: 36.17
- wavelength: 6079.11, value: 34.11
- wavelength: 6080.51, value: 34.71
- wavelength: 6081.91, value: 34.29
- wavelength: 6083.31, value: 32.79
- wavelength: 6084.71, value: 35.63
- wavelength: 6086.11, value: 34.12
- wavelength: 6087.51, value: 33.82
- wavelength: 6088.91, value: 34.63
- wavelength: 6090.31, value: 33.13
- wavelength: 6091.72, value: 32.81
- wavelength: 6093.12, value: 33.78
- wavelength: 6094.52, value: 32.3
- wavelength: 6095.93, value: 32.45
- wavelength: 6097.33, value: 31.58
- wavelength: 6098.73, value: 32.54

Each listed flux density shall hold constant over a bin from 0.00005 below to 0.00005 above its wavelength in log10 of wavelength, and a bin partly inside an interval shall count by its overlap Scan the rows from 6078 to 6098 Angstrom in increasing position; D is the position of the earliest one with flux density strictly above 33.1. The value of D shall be 6079.11 Angstrom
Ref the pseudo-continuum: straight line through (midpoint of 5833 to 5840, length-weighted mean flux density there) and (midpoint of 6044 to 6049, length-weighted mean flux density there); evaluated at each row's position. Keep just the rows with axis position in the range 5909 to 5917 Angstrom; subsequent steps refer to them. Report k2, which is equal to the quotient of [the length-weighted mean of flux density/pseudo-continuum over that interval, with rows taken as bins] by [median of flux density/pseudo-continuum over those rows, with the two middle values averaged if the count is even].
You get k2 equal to 1.003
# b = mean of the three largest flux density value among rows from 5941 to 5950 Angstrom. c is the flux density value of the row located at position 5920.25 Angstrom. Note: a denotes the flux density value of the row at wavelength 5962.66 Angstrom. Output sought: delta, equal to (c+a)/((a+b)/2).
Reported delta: 1.96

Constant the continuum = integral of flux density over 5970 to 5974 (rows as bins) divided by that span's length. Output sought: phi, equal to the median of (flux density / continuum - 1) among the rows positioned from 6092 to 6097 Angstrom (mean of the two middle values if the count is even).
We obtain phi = -0.05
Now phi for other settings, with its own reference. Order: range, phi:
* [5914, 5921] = 0.01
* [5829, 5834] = -0.01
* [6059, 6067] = -0.02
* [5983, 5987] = -0.03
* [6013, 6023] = -0.01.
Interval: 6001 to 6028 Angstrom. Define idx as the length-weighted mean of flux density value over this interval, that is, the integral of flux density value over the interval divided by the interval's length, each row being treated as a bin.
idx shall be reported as 33.7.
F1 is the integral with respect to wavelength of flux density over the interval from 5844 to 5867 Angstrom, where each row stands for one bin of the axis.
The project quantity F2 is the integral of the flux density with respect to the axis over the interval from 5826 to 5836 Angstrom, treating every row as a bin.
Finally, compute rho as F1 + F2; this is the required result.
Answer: 1142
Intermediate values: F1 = 797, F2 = 344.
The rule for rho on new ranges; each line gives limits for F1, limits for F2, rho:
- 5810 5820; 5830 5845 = 864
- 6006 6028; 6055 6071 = 1275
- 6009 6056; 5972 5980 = 1862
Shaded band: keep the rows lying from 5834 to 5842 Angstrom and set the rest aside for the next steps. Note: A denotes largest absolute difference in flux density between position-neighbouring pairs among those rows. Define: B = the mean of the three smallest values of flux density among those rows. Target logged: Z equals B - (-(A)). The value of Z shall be 37.0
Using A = 3.1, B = 33.9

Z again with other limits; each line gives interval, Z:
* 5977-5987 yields 36.8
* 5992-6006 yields 37.2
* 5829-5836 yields 36.3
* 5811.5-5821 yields 34.7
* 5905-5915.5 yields 37.1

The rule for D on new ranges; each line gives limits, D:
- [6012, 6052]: 6013.67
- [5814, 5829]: 5817.54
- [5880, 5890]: 5880.84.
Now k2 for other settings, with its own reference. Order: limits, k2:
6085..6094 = 1.000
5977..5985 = 1.000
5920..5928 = 1.008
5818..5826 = 1.023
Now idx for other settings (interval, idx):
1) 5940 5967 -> 33.9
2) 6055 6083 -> 34.0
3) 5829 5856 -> 35.2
